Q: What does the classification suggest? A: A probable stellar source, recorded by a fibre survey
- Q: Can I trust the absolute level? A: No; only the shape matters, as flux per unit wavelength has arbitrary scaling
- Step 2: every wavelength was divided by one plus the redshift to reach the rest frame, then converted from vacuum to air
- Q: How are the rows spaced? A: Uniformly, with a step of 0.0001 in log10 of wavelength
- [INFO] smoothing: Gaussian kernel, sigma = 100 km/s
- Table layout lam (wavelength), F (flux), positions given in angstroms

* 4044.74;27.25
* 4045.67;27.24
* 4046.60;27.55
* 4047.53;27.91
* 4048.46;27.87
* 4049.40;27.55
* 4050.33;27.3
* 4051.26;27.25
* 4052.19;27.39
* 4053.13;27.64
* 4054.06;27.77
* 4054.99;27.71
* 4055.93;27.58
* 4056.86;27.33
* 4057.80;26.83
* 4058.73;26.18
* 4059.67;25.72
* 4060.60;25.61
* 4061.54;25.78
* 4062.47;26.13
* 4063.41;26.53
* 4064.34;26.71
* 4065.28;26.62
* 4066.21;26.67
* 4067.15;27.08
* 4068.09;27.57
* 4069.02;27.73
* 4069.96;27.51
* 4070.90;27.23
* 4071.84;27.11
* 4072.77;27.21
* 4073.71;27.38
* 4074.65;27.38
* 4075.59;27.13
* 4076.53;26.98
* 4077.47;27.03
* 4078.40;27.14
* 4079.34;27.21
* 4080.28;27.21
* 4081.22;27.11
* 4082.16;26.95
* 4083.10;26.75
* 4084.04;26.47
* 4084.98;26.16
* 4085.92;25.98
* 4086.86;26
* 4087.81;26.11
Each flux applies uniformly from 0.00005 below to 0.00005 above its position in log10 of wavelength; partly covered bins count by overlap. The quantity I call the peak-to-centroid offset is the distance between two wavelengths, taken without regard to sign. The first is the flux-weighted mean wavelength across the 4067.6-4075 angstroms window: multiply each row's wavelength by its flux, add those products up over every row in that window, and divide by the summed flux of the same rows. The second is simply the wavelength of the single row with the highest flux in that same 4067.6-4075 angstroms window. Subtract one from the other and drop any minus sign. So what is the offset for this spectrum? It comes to 2.3 angstroms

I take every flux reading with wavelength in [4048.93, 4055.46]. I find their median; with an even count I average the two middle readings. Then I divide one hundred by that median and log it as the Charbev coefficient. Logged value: 3.63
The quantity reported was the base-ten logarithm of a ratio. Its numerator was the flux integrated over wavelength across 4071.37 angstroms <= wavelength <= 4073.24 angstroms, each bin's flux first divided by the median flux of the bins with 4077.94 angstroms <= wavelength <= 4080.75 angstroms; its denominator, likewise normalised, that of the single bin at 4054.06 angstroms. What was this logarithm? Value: 0.263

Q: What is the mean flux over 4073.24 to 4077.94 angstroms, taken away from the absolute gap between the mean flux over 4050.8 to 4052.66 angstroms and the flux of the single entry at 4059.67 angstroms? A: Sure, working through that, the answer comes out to -25.6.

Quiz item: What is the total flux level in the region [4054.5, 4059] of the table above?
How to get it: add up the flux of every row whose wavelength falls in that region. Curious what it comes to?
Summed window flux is 136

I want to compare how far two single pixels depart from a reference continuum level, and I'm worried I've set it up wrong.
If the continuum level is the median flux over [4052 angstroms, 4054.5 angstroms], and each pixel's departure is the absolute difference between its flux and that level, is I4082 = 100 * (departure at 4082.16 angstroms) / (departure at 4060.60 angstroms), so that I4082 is 34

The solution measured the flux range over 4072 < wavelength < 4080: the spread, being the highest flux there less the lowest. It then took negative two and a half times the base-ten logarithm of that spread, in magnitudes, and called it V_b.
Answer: 1.0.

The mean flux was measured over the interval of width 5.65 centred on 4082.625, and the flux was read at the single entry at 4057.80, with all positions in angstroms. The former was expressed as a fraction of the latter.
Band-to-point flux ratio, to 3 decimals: 0.998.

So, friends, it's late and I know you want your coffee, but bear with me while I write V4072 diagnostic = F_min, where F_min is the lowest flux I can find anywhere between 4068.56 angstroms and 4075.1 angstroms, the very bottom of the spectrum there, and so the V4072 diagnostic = 27.11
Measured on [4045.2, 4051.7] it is 27.24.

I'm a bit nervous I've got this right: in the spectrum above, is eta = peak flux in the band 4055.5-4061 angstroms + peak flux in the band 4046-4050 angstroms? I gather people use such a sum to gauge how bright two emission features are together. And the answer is 55.5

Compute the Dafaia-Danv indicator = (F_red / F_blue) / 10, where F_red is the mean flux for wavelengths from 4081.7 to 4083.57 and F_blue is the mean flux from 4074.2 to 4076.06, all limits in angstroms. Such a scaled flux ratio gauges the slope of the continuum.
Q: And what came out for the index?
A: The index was 0.099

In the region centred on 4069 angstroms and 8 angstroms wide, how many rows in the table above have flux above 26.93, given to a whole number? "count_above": 7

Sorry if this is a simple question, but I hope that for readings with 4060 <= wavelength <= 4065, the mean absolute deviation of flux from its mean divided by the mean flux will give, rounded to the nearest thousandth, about 0.014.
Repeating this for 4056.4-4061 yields 0.023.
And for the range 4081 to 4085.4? 0.011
